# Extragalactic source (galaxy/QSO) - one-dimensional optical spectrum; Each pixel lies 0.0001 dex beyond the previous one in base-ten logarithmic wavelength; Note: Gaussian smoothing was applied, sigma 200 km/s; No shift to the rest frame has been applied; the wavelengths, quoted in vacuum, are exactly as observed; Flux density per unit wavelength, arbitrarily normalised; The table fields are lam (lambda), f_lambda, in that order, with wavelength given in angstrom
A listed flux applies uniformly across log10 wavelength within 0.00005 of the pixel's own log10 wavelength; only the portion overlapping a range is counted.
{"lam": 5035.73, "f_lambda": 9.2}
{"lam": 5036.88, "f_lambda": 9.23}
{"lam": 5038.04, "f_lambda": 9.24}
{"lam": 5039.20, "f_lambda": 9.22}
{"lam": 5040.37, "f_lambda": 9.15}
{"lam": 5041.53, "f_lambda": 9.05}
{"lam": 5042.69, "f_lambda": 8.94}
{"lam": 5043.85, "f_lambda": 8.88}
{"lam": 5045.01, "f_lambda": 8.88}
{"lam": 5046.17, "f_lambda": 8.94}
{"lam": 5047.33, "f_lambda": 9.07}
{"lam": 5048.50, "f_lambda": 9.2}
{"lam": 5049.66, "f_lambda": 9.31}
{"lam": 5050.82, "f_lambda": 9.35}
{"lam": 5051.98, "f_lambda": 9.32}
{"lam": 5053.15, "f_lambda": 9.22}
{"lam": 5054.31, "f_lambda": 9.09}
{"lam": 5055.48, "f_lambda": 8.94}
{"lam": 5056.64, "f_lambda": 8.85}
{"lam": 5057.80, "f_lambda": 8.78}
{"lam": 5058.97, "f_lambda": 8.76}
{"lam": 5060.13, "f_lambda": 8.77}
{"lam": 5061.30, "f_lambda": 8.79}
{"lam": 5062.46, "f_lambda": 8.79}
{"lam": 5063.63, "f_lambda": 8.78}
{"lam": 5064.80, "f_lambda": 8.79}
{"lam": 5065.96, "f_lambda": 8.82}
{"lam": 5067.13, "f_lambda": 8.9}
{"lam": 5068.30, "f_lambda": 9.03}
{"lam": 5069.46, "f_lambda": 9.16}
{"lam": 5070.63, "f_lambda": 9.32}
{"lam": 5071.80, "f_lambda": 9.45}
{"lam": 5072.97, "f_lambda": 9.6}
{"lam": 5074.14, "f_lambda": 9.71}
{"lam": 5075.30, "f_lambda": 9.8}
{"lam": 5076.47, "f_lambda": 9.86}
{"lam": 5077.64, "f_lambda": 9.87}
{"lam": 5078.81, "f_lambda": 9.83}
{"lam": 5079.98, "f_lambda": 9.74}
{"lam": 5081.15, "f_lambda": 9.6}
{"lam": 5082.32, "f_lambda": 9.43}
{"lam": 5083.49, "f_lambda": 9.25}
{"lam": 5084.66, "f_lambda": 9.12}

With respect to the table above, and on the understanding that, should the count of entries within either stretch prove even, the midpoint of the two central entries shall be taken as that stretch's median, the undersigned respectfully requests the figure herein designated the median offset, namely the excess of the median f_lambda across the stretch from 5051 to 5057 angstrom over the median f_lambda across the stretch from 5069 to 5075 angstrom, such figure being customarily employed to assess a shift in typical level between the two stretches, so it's -0.36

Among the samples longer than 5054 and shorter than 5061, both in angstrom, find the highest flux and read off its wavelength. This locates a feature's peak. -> 5054.31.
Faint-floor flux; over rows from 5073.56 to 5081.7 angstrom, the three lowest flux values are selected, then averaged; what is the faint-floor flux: 9.68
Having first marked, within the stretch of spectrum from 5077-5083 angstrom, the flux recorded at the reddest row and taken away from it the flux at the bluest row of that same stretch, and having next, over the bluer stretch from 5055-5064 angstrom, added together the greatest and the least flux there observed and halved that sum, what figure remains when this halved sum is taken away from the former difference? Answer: -9.29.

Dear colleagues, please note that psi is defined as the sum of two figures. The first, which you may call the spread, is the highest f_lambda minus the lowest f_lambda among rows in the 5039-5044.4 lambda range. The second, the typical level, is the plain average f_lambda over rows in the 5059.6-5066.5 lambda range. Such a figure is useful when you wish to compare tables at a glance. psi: 9.1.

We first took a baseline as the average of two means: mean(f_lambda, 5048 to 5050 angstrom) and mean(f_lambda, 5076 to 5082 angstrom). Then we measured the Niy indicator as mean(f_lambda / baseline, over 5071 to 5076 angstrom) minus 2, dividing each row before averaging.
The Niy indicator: -0.987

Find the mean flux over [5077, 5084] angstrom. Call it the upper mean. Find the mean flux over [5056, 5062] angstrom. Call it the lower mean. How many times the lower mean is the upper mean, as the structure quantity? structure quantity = 1.09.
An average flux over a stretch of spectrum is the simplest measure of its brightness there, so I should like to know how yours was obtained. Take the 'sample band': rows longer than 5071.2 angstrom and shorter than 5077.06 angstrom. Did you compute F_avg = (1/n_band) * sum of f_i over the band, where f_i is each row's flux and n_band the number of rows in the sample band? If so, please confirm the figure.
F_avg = 9.68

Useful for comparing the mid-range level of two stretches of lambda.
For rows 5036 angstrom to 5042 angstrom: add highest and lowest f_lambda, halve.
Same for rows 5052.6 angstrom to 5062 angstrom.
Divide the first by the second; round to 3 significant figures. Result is 1.02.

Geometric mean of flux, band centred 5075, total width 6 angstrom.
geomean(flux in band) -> 9.77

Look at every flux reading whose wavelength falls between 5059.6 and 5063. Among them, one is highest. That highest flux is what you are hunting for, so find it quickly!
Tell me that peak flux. 8.79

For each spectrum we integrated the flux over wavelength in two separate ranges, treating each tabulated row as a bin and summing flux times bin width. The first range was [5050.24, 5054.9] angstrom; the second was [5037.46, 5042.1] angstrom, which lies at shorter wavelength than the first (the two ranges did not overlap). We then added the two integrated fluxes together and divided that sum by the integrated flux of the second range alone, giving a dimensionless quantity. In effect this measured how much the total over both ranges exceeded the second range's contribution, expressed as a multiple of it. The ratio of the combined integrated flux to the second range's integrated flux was 2.01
